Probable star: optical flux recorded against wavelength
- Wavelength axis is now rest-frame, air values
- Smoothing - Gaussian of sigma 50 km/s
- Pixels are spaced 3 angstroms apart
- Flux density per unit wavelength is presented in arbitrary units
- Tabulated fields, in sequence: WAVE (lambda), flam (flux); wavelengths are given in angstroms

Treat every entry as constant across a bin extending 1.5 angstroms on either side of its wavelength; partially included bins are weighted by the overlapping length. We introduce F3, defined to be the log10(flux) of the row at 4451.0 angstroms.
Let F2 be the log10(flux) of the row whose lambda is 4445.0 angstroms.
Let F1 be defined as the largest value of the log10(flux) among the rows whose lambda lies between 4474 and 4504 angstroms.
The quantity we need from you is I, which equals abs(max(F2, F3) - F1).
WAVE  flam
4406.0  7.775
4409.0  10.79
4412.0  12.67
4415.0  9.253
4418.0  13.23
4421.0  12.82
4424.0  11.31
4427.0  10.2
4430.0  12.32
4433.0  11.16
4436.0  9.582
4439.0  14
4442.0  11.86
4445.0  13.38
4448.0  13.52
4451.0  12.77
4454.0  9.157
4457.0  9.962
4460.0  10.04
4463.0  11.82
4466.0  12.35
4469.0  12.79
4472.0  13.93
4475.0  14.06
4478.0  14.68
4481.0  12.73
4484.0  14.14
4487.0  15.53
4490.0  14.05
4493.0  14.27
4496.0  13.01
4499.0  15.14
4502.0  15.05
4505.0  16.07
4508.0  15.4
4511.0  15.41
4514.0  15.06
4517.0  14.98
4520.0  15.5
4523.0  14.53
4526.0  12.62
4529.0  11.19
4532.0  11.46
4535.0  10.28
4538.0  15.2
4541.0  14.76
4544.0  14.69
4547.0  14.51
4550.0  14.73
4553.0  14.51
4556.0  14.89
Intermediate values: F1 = 1.19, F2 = 1.13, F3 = 1.11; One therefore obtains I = 0.06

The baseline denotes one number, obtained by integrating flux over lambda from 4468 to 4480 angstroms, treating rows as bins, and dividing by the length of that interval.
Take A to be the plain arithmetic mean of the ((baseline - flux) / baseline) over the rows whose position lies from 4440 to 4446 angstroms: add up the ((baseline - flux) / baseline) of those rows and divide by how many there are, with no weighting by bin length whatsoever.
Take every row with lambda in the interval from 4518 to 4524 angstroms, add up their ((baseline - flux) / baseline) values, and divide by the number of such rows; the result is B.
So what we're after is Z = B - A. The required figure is -0.2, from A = 0.09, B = -0.08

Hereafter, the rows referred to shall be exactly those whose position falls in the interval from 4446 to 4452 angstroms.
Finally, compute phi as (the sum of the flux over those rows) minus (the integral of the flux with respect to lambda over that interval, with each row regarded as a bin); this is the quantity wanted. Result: -53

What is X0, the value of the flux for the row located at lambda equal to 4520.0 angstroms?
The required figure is 15.5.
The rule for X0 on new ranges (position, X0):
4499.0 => 15.14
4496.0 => 13.01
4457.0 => 9.962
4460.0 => 10.04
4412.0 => 12.67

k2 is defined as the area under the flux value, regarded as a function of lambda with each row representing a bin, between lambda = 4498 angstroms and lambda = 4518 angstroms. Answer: 306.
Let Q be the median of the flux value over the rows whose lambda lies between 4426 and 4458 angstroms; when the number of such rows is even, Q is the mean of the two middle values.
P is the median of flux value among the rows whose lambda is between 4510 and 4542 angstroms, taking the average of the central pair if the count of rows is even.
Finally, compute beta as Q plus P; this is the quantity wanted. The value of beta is 26.6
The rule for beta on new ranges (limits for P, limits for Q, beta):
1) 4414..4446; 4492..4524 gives 26.9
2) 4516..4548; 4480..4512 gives 29.6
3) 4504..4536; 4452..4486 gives 27.7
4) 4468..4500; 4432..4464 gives 25.9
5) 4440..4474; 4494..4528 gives 27.4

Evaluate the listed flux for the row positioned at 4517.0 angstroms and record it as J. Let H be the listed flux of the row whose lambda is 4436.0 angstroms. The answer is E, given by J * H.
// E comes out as 144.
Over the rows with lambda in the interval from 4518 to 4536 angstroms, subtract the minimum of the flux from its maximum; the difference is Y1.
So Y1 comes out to 5.2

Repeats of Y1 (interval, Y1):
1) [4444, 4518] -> 6.9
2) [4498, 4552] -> 5.8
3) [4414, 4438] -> 4.0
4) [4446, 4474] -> 4.8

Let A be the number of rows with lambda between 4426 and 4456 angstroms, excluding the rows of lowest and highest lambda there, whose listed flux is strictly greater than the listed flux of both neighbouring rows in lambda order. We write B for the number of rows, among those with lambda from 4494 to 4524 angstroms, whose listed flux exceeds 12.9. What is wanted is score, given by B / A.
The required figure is 3.3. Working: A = 3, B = 10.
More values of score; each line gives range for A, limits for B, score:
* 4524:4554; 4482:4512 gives 3.3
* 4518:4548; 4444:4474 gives 1.5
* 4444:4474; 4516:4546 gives 6.0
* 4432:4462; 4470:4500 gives 4.5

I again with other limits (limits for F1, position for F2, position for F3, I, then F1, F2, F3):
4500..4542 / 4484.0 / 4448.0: 0.06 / 1.21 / 1.15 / 1.13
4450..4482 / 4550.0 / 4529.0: 0.00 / 1.17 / 1.17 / 1.05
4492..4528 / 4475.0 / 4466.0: 0.06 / 1.21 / 1.15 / 1.09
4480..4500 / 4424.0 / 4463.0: 0.12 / 1.19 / 1.05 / 1.07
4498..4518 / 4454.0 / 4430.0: 0.12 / 1.21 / 0.96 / 1.09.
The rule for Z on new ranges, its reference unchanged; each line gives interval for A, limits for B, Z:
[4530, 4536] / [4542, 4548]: -0.3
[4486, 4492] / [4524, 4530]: 0.2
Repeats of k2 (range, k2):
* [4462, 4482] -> 265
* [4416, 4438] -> 253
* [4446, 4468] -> 252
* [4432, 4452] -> 247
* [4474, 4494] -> 284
